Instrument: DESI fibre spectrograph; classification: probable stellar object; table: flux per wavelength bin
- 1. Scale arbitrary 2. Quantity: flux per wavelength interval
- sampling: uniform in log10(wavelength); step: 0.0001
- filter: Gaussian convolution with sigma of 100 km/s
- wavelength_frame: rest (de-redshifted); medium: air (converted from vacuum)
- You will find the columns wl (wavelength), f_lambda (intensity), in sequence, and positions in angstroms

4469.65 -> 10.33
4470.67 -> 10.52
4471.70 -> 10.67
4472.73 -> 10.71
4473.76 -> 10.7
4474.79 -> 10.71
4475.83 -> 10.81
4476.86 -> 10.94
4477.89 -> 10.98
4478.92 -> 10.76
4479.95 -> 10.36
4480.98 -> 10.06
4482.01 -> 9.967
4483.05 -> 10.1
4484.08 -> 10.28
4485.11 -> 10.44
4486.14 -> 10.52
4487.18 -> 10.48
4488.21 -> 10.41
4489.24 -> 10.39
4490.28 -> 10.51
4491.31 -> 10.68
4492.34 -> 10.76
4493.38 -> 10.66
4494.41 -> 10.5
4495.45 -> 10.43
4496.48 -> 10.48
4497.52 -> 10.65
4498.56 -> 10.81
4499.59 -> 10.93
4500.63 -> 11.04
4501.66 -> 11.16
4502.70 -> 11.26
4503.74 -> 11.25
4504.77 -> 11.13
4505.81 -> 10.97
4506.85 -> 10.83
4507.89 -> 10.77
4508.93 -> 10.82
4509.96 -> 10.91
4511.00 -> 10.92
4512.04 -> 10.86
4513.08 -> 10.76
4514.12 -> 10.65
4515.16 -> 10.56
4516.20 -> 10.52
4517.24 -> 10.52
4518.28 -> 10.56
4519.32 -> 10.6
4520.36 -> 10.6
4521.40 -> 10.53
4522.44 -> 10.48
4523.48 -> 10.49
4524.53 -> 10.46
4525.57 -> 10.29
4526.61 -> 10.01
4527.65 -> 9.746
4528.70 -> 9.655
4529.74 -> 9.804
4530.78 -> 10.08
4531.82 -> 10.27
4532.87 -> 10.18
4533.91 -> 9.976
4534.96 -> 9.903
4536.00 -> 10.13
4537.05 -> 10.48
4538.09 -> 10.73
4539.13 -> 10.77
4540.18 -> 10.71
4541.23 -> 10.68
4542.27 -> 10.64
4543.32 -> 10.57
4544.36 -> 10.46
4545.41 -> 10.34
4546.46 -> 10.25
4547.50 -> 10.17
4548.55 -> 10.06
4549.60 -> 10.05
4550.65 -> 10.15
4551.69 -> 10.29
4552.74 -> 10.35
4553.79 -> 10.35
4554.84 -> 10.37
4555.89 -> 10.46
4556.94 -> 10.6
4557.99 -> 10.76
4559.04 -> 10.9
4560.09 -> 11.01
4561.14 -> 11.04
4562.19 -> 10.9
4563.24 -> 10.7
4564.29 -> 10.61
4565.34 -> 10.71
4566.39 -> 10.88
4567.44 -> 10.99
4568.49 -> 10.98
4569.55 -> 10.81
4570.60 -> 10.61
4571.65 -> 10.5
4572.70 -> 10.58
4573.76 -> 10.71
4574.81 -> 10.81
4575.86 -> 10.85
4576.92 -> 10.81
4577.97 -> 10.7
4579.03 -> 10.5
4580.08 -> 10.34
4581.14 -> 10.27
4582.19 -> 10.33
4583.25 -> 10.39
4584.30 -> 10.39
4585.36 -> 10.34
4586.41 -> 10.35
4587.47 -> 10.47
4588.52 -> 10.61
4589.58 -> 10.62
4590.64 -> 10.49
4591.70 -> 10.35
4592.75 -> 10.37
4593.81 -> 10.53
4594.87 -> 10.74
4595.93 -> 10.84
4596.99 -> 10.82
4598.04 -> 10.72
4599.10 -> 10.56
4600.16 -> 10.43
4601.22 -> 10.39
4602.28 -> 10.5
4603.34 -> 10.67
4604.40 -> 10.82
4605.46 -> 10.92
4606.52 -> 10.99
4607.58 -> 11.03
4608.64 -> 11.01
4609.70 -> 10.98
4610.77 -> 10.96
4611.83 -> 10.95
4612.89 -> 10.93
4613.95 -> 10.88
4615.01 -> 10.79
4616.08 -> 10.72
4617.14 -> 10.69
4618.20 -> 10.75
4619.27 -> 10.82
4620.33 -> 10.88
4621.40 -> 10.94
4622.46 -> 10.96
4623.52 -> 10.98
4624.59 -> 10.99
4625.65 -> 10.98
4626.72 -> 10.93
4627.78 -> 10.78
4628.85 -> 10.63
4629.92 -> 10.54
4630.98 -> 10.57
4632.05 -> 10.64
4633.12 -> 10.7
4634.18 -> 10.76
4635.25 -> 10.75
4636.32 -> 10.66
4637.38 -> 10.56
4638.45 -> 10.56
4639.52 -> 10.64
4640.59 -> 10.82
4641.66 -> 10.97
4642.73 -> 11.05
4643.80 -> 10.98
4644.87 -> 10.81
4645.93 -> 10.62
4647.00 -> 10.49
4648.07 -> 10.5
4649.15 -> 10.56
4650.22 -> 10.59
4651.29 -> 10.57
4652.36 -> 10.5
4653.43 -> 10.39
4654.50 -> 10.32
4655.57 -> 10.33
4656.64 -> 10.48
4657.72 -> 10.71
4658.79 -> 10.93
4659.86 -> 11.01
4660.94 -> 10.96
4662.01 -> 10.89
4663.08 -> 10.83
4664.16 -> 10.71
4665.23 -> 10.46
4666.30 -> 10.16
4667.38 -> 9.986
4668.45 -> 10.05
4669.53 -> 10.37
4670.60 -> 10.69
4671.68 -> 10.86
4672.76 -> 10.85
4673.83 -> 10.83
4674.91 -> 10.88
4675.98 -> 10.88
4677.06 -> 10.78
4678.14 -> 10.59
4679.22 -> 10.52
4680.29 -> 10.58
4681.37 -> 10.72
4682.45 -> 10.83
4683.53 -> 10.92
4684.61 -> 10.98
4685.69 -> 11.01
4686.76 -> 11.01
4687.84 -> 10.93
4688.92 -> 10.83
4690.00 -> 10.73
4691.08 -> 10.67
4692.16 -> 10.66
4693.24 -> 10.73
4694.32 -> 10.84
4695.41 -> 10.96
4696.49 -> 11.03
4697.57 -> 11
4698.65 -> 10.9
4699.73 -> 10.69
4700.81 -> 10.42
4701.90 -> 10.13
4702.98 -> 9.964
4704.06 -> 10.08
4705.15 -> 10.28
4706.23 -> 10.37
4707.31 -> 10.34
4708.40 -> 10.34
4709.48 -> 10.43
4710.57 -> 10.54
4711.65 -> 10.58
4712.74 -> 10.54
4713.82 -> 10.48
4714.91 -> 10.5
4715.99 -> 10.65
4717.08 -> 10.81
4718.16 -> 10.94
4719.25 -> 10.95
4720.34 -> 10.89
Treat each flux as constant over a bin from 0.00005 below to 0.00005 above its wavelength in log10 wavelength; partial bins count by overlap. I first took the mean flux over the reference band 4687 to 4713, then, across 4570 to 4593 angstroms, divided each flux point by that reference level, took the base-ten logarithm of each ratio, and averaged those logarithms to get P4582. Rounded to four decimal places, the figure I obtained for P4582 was -0.0027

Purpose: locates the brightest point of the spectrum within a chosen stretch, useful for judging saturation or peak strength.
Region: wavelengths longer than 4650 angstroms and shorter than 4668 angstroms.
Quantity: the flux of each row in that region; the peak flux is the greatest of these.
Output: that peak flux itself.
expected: 11.01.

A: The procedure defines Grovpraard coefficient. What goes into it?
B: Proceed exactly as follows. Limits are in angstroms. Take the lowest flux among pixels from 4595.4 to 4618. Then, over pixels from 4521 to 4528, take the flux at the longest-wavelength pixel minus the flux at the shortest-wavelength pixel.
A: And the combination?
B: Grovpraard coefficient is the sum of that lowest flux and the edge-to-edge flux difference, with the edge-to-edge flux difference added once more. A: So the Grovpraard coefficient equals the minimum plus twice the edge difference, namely 8.8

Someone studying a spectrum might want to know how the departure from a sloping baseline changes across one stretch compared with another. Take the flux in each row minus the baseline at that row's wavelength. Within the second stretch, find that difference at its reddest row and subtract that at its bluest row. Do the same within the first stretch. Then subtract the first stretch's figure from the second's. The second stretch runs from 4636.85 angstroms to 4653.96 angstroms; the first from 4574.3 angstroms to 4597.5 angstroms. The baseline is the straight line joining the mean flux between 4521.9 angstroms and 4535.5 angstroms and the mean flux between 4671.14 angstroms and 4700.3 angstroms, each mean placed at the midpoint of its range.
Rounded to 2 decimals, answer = -0.15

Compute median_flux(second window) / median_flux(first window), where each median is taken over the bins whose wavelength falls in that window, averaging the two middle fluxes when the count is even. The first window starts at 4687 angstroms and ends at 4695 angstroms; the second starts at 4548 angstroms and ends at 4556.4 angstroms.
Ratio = 0.96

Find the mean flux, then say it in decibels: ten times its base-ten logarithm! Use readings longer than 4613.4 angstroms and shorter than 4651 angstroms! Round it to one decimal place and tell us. 10.3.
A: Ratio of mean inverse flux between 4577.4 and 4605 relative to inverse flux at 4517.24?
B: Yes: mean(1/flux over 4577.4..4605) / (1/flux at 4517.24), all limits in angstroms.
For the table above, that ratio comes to 1.00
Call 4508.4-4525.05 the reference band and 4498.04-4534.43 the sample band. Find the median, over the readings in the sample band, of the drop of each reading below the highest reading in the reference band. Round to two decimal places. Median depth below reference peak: 0.32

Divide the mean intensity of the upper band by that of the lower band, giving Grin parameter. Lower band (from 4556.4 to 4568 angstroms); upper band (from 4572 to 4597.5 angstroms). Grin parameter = 0.97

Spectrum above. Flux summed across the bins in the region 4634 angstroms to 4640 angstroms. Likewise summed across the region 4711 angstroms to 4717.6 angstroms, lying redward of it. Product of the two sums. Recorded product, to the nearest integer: 4063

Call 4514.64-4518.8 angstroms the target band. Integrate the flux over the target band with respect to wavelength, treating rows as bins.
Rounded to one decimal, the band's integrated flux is 43.8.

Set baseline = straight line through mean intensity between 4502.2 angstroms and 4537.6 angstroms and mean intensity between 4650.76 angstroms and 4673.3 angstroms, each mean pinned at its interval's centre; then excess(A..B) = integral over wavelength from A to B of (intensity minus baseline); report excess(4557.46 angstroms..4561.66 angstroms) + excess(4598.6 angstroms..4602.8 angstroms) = 1.4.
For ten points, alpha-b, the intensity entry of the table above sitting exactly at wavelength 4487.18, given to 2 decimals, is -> 10.48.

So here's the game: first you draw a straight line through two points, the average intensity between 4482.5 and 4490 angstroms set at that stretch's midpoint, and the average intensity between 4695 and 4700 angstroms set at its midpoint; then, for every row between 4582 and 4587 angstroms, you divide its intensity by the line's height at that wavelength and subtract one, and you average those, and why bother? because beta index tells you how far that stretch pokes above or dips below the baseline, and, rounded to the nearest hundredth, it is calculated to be -0.03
